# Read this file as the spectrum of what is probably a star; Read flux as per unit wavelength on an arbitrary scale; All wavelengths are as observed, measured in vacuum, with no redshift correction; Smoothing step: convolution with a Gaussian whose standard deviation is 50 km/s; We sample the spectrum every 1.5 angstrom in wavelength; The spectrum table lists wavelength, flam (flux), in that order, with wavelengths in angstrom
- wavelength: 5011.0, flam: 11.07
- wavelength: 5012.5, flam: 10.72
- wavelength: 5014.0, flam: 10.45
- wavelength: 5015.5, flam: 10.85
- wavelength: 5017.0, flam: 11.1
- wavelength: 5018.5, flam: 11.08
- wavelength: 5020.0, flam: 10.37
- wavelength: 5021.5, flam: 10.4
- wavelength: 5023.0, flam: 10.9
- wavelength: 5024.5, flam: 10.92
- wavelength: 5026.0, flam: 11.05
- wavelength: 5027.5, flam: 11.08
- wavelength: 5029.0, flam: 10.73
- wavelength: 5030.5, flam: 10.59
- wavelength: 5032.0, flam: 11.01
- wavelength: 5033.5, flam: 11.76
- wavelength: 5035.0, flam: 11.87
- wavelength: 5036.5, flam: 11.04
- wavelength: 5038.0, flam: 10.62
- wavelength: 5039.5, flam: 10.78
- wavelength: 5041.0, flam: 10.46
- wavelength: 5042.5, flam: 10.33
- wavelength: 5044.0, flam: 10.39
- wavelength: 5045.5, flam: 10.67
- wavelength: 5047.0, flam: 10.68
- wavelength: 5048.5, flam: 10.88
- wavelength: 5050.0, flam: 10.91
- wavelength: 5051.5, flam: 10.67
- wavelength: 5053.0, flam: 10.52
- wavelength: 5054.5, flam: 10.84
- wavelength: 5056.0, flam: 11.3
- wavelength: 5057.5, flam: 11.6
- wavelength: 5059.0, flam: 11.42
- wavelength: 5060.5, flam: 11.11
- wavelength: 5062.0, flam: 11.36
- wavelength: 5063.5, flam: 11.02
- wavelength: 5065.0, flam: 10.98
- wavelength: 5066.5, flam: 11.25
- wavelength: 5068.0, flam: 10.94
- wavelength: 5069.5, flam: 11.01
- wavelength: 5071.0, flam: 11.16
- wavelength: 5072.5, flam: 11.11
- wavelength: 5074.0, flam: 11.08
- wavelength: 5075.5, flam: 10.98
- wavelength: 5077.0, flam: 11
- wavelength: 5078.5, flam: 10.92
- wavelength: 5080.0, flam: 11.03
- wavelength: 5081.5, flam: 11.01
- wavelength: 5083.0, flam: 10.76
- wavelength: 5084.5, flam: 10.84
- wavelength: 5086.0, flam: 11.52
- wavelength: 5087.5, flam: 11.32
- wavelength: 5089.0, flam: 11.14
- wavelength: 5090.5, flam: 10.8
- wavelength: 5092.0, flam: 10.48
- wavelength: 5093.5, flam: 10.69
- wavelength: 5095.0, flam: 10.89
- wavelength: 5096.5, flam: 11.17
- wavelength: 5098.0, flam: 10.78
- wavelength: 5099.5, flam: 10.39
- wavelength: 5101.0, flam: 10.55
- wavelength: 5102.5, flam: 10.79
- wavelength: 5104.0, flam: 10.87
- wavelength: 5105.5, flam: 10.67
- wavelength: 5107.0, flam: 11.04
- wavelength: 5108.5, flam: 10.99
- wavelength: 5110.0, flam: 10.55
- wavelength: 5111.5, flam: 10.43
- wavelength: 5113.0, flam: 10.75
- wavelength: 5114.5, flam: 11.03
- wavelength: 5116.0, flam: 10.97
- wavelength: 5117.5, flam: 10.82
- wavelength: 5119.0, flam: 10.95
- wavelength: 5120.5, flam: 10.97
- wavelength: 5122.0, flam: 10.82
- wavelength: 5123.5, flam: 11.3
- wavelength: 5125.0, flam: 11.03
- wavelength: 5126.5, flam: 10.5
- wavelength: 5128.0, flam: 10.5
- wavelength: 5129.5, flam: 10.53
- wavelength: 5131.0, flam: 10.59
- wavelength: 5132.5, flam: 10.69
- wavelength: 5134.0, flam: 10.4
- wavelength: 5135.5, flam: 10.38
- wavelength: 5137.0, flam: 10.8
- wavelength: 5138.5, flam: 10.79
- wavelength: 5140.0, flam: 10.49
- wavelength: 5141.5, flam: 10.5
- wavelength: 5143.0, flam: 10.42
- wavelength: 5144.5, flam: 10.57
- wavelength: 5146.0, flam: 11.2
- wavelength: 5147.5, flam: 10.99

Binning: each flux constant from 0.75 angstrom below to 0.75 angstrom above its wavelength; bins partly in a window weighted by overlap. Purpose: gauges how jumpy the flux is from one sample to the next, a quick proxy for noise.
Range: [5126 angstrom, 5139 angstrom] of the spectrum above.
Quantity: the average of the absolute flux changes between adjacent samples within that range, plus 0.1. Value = 0.22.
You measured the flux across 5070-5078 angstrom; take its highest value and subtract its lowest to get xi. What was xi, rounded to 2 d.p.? 0.18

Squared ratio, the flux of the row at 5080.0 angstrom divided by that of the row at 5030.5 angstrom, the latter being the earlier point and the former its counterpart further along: 1.08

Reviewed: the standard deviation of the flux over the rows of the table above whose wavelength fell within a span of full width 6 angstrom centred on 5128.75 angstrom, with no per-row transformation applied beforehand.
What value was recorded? 0.04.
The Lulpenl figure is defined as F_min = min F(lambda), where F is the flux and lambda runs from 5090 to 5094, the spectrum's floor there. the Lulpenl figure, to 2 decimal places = 10.48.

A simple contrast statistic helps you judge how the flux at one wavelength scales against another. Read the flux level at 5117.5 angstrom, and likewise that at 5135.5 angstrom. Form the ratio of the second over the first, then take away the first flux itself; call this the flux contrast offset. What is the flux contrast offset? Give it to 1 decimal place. -9.9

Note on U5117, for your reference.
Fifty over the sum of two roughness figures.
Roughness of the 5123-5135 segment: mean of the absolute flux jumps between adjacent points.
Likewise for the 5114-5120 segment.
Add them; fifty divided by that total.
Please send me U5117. 169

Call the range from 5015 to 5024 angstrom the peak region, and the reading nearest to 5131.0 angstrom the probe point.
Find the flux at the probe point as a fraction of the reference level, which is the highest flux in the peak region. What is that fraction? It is 0.95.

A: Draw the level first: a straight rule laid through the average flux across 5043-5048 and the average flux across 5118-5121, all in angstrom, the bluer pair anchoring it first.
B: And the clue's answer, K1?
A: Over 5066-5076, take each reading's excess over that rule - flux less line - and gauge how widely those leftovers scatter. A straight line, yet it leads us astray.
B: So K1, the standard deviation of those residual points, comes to 0.11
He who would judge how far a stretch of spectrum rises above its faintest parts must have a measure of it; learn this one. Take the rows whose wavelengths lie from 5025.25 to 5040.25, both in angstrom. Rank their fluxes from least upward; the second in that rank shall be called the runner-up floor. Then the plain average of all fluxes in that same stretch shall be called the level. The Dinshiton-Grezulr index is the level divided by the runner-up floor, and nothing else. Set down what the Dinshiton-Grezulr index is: 1.04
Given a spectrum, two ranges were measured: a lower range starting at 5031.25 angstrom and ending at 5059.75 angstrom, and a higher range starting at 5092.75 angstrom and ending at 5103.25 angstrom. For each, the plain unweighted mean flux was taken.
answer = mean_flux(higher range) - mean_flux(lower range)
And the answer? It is -0.2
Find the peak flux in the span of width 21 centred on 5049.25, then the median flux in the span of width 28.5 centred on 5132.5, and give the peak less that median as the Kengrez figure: 1.01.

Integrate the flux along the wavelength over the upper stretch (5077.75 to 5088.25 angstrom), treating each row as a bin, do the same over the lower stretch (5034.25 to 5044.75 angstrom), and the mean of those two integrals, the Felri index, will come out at 115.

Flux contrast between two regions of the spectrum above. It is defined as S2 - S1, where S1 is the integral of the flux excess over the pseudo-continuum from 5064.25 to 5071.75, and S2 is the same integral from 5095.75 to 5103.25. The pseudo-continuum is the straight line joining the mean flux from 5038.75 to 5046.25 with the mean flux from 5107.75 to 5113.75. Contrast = -3.0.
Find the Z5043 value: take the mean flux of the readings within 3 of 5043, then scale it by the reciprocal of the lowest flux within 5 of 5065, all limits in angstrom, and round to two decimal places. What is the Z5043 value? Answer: 0.96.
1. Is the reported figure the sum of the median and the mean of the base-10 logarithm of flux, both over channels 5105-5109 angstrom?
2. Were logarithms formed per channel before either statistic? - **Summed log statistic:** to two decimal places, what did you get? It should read 2.08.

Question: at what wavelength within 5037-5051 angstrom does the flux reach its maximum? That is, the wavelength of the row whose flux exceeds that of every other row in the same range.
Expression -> 5050.0 angstrom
